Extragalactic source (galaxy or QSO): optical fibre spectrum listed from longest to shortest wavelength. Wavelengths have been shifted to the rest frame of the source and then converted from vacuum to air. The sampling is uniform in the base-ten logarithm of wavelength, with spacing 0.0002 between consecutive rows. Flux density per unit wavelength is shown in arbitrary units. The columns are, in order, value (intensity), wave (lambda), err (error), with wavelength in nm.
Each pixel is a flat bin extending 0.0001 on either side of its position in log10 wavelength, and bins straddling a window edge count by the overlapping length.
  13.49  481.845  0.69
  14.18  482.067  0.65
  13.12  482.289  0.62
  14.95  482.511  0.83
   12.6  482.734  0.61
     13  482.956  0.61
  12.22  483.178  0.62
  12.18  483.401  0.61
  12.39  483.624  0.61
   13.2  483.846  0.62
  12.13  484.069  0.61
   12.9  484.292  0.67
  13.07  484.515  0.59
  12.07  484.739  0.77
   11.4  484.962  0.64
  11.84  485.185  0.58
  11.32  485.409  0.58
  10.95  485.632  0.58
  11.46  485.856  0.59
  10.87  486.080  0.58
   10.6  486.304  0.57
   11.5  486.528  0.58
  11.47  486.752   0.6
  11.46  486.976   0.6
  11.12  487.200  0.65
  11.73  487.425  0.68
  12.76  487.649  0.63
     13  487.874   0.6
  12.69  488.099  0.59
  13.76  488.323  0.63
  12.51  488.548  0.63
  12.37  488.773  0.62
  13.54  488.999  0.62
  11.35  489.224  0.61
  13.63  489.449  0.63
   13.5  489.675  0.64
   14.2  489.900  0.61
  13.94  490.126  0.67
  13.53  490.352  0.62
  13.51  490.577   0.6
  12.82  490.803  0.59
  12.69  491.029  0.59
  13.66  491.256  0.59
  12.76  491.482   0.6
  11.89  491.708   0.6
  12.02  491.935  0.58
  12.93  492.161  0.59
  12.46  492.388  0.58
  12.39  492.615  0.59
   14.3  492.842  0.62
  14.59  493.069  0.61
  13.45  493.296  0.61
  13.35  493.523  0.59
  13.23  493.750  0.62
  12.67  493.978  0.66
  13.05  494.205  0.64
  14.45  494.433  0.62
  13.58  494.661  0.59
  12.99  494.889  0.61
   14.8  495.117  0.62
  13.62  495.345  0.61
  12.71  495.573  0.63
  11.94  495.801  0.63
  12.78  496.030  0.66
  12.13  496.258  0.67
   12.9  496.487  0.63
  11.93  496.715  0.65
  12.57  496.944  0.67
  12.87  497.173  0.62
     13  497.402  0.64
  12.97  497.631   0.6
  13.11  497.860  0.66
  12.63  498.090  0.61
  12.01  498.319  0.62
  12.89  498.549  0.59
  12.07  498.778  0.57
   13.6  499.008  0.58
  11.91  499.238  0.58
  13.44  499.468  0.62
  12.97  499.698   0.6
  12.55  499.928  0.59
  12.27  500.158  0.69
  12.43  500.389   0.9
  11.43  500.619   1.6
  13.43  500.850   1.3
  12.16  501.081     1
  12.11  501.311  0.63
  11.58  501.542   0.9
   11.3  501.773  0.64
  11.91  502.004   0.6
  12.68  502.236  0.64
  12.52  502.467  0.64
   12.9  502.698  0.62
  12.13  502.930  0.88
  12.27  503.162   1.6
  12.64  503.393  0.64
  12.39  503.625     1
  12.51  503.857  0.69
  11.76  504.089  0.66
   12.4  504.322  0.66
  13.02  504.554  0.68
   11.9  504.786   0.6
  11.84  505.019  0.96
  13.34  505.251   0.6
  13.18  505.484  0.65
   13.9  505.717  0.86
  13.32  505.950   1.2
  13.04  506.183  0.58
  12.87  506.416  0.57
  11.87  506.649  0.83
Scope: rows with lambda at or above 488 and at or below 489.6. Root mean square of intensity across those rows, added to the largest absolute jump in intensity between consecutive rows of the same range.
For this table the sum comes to 15.1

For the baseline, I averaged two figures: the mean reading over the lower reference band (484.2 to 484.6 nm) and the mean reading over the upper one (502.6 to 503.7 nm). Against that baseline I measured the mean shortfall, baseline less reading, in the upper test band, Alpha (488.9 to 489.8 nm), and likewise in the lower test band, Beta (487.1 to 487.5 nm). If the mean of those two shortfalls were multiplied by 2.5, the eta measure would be 1.3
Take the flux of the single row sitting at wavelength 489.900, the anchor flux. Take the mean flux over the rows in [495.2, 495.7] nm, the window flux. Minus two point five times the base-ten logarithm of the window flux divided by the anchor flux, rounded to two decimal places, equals 0.08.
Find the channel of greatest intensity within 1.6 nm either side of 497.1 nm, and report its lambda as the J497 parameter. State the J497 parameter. 497.860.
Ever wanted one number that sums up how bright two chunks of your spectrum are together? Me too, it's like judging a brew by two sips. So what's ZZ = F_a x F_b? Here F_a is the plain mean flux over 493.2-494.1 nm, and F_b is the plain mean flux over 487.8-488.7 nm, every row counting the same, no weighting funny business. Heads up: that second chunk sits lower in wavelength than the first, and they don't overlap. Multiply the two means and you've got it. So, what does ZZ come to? 171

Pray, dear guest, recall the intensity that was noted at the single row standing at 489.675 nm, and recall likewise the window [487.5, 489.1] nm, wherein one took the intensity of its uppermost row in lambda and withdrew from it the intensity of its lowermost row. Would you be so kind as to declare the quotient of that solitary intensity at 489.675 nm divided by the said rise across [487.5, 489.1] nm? 17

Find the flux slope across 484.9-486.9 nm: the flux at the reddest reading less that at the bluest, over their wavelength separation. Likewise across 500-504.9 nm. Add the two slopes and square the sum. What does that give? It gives 0.00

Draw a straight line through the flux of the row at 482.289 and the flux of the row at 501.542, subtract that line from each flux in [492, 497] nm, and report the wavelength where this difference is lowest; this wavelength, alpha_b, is 495.801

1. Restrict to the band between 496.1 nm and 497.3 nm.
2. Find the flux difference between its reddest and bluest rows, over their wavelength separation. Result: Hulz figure 0.8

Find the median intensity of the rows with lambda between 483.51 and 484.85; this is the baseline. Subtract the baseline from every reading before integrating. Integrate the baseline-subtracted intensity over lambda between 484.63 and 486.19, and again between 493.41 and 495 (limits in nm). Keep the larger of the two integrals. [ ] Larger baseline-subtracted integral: 1.1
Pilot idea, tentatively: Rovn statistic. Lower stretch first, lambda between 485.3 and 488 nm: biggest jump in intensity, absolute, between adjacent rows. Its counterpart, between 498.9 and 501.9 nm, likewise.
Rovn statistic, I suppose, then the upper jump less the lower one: 1.0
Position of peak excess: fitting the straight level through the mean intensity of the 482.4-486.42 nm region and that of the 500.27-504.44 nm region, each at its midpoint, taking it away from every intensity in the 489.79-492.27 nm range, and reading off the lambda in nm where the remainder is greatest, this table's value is 489.900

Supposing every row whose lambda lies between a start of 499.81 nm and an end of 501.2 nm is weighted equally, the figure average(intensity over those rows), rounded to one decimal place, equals 12.4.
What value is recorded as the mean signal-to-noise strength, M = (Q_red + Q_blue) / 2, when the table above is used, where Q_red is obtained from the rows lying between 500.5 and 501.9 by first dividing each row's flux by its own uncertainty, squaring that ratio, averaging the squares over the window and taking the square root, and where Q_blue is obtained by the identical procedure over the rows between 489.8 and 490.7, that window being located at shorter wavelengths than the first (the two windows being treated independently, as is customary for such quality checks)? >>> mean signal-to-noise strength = 18.0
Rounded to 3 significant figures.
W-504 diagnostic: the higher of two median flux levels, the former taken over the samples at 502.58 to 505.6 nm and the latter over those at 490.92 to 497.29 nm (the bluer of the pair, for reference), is 12.9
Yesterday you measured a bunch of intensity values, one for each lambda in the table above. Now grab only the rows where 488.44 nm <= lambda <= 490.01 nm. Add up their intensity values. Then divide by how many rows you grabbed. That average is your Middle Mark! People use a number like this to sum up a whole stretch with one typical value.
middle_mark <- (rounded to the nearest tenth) 13.0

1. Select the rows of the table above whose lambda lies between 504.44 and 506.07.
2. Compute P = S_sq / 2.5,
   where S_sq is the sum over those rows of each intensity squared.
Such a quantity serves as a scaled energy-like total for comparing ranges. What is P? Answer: 469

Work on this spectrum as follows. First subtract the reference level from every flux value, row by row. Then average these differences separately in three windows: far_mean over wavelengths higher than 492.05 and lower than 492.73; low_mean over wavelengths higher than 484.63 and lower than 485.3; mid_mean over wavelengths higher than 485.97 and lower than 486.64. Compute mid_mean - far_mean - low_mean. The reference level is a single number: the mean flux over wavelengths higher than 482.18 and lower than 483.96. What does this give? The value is -0.4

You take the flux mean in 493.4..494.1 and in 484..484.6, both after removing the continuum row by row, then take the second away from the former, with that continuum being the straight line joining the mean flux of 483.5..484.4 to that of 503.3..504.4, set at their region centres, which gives 0.5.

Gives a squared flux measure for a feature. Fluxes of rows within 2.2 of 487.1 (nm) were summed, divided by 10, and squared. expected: 565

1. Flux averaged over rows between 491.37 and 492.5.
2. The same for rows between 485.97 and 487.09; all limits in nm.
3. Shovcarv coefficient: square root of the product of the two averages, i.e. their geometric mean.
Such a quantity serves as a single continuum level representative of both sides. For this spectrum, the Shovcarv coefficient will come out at 11.8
